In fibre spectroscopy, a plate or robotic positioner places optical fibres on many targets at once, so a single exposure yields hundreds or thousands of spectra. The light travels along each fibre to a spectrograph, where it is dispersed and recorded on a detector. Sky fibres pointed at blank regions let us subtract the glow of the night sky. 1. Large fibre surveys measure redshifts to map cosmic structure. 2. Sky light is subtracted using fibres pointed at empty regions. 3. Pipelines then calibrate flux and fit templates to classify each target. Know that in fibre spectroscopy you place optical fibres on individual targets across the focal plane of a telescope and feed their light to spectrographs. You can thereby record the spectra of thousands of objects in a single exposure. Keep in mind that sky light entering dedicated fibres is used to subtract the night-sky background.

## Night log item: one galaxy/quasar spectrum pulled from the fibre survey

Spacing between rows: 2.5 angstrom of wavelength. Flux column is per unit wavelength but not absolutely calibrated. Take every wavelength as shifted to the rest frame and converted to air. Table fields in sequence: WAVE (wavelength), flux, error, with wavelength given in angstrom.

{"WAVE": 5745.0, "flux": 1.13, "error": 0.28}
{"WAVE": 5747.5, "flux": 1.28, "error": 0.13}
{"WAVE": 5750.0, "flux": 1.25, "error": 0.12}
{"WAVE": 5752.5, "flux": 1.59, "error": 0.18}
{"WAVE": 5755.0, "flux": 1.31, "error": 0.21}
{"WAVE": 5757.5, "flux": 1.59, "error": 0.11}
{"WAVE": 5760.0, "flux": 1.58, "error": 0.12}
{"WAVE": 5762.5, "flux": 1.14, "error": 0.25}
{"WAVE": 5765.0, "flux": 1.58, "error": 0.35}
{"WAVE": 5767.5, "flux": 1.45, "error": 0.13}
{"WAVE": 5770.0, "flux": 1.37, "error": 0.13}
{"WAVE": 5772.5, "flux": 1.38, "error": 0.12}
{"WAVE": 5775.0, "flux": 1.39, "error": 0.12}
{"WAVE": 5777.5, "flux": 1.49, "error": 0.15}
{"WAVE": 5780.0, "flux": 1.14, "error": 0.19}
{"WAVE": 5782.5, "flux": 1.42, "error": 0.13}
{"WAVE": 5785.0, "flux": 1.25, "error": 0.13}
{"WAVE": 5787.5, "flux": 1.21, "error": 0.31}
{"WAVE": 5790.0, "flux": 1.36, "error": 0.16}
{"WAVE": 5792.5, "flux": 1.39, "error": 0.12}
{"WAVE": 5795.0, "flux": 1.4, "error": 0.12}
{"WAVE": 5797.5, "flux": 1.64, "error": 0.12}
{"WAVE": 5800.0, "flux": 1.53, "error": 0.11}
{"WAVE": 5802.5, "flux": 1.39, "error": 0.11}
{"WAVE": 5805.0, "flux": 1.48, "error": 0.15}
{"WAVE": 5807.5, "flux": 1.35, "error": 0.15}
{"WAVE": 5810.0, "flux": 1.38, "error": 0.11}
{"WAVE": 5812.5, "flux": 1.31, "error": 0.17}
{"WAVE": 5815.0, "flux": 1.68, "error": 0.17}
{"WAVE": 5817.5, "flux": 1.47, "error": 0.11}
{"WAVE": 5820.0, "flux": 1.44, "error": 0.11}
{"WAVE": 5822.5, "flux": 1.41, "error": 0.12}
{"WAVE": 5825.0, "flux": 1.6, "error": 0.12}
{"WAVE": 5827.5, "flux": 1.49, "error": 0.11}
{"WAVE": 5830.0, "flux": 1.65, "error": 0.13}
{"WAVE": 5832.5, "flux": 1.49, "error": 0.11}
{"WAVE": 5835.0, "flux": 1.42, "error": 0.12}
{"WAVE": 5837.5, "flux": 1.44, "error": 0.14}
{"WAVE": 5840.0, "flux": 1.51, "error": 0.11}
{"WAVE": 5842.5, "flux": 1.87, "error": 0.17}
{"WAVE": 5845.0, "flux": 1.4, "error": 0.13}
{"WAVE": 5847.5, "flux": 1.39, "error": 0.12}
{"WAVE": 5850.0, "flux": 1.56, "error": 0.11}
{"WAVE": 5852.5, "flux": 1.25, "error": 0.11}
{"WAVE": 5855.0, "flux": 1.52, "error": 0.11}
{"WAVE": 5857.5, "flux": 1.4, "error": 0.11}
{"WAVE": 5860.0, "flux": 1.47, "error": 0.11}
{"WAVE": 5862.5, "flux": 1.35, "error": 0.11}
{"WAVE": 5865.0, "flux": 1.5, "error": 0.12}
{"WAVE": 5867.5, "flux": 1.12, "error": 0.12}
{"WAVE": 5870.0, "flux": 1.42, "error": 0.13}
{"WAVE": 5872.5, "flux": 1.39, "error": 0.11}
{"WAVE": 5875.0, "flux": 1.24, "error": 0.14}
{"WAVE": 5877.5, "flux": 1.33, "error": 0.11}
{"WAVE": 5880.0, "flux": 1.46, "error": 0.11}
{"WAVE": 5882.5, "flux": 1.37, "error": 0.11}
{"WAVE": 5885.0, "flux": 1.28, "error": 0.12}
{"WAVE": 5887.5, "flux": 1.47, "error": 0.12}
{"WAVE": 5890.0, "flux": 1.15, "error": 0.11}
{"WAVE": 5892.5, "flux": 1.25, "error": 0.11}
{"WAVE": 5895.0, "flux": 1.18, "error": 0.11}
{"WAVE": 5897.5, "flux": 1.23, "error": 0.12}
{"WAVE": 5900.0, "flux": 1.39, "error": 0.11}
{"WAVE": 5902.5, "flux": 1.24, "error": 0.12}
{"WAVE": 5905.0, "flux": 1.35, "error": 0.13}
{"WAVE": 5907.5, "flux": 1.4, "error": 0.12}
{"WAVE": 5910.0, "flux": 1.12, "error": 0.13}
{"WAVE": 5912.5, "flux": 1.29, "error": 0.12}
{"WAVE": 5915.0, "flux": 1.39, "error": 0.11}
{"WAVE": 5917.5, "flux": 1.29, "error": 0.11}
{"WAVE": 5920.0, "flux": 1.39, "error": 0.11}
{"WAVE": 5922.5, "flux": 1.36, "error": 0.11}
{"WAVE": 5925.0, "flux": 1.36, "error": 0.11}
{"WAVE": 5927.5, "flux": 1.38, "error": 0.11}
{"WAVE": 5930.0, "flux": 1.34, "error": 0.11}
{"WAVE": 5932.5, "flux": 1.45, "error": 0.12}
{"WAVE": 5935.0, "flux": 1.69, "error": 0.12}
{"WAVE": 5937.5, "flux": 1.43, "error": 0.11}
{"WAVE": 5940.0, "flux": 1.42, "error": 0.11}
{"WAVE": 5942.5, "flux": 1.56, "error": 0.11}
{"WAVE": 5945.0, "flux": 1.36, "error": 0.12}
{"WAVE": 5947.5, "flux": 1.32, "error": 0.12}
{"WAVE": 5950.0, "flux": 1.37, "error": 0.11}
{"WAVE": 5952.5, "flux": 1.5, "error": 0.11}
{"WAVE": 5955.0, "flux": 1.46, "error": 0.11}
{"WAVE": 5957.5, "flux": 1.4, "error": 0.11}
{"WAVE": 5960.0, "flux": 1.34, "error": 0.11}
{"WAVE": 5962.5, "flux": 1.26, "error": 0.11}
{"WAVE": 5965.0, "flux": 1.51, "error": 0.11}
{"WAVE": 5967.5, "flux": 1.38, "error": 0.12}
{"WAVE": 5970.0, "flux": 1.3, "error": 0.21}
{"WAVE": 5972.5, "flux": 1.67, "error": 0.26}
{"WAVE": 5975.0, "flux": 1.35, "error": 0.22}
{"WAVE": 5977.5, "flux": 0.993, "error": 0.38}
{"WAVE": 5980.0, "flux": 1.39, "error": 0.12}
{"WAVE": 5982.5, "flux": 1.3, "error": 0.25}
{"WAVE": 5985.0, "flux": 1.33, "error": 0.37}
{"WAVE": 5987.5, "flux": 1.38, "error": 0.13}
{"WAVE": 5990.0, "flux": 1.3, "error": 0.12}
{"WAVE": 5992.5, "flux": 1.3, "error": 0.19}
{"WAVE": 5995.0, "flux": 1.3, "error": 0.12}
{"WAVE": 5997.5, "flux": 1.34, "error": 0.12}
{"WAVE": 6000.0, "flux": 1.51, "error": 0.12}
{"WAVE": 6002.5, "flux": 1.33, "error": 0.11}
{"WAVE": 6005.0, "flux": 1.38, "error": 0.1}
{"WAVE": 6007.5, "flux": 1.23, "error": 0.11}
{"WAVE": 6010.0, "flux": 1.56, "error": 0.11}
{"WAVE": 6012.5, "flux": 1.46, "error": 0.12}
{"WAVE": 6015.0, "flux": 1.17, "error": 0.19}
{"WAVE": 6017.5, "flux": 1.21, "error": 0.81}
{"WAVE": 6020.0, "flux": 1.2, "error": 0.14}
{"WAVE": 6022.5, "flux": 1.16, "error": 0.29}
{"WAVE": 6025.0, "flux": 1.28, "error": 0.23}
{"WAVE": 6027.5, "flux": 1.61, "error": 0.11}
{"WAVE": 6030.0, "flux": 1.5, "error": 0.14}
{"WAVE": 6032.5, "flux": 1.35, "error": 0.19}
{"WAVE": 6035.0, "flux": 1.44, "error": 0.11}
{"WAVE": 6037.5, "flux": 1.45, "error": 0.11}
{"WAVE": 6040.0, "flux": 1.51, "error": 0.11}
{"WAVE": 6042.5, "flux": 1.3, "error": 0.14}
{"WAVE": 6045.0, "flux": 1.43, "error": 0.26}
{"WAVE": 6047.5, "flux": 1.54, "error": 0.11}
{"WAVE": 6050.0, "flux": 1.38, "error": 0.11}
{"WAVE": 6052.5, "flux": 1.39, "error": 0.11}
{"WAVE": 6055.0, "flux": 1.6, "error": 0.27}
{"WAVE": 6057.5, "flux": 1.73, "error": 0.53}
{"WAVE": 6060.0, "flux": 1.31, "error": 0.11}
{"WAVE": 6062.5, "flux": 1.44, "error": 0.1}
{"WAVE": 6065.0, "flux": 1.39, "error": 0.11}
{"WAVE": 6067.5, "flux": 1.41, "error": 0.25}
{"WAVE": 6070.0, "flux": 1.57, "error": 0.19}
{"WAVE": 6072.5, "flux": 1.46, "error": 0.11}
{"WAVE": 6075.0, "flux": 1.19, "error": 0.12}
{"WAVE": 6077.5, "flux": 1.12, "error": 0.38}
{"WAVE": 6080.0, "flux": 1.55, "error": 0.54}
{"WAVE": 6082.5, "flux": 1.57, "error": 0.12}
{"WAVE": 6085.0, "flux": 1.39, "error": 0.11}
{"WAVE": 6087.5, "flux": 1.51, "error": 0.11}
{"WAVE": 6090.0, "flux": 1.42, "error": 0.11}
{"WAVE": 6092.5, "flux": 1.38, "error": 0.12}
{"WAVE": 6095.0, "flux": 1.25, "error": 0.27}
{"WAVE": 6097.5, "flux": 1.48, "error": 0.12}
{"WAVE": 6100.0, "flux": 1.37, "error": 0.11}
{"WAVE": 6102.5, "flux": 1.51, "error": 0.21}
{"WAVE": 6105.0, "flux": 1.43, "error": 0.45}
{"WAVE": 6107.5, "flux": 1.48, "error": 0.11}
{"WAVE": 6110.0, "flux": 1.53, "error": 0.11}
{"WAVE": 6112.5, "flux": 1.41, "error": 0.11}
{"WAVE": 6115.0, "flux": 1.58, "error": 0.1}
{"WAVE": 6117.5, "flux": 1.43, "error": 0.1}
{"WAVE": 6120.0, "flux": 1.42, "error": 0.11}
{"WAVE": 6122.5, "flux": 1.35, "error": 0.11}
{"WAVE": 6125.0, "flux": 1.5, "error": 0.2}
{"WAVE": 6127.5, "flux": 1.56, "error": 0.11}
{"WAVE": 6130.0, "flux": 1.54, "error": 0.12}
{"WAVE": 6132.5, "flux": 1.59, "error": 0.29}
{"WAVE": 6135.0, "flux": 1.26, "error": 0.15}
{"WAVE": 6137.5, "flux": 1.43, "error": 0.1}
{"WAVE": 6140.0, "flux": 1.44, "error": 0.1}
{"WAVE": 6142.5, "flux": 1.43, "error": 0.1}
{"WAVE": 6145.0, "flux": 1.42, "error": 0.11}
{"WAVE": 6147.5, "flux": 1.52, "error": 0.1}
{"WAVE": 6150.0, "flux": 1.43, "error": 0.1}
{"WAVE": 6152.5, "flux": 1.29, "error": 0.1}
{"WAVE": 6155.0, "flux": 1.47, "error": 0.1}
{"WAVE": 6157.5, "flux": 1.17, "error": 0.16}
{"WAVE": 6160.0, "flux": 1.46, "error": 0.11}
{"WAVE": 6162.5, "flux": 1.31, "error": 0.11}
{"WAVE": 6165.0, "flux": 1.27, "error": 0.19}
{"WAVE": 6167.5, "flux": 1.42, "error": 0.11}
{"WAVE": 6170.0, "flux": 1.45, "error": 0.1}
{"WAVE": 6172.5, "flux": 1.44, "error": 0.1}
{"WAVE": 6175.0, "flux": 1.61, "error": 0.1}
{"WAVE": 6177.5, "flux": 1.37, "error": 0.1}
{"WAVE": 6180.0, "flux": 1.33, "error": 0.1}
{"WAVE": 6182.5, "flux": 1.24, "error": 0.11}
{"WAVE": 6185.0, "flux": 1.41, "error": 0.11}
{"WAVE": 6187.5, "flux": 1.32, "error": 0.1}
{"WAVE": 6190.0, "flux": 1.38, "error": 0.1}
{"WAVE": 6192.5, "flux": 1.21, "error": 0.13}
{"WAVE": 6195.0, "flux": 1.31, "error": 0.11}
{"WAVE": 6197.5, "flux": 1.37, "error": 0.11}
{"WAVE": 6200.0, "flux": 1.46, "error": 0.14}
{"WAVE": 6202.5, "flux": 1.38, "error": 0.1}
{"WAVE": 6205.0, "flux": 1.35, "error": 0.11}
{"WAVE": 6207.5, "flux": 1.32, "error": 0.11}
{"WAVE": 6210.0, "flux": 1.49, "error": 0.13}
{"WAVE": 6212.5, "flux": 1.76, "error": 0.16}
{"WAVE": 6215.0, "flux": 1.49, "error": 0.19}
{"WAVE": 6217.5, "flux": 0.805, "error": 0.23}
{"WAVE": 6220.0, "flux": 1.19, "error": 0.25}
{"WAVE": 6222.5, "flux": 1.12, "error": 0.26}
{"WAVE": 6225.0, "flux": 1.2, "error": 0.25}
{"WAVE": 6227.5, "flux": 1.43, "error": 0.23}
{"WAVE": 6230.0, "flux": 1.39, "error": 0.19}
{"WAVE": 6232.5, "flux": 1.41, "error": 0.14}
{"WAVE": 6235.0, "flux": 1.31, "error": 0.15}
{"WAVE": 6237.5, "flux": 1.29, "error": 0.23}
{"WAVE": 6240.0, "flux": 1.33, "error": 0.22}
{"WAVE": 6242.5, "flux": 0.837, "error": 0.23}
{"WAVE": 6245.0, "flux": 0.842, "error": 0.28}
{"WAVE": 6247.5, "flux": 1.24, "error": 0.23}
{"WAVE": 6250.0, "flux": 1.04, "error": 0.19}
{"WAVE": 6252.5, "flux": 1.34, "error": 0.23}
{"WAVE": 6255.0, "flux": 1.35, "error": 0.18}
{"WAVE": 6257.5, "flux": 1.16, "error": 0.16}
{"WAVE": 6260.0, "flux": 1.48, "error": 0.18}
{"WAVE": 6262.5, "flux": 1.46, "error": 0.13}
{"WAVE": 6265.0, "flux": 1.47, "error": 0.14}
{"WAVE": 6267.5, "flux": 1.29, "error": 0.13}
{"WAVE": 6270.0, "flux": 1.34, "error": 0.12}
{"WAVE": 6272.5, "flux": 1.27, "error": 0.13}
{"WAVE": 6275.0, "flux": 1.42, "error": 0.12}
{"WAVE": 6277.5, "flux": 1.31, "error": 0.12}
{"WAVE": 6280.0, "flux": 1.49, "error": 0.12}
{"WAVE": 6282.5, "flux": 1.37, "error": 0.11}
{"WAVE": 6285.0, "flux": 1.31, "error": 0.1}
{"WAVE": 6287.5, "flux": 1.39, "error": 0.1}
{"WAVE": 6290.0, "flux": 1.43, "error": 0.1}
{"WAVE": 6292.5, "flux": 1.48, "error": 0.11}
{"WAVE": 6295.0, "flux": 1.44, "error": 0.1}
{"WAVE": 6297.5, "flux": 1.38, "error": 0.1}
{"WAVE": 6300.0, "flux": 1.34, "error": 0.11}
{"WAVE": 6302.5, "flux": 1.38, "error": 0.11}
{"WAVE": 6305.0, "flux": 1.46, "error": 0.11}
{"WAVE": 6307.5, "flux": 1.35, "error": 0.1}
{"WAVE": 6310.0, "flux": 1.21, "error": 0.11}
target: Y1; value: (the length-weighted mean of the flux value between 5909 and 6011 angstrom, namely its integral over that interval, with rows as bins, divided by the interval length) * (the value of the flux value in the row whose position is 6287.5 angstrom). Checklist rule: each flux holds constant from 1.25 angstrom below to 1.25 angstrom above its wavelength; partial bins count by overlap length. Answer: 1.91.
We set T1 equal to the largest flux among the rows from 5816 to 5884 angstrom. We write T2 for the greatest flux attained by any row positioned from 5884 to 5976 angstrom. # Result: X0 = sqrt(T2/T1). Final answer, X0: 0.95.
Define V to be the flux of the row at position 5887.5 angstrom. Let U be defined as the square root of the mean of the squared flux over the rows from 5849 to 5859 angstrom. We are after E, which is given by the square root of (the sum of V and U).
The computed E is 1.71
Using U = 1.44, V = 1.47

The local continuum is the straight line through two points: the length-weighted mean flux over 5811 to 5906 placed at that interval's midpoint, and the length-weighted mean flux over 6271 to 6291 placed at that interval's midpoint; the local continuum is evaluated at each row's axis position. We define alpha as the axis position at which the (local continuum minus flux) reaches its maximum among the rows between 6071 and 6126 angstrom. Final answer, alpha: 6077.5 angstrom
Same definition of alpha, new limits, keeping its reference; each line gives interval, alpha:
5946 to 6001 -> 5977.5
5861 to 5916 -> 5867.5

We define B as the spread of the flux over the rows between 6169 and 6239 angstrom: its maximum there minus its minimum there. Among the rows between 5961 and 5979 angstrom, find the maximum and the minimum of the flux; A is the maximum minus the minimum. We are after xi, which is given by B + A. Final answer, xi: 1.6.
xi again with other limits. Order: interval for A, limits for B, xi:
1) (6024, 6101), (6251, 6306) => 0.9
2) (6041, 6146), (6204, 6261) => 1.6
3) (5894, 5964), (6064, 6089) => 1.0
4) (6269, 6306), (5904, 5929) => 0.5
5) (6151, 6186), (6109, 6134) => 0.7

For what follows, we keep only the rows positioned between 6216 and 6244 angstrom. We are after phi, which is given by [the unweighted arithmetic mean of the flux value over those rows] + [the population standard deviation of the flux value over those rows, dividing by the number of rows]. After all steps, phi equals 1.415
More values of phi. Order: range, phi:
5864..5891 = 1.462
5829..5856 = 1.653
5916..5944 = 1.532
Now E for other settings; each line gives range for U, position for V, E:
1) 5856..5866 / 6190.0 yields 1.68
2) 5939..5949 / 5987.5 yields 1.67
